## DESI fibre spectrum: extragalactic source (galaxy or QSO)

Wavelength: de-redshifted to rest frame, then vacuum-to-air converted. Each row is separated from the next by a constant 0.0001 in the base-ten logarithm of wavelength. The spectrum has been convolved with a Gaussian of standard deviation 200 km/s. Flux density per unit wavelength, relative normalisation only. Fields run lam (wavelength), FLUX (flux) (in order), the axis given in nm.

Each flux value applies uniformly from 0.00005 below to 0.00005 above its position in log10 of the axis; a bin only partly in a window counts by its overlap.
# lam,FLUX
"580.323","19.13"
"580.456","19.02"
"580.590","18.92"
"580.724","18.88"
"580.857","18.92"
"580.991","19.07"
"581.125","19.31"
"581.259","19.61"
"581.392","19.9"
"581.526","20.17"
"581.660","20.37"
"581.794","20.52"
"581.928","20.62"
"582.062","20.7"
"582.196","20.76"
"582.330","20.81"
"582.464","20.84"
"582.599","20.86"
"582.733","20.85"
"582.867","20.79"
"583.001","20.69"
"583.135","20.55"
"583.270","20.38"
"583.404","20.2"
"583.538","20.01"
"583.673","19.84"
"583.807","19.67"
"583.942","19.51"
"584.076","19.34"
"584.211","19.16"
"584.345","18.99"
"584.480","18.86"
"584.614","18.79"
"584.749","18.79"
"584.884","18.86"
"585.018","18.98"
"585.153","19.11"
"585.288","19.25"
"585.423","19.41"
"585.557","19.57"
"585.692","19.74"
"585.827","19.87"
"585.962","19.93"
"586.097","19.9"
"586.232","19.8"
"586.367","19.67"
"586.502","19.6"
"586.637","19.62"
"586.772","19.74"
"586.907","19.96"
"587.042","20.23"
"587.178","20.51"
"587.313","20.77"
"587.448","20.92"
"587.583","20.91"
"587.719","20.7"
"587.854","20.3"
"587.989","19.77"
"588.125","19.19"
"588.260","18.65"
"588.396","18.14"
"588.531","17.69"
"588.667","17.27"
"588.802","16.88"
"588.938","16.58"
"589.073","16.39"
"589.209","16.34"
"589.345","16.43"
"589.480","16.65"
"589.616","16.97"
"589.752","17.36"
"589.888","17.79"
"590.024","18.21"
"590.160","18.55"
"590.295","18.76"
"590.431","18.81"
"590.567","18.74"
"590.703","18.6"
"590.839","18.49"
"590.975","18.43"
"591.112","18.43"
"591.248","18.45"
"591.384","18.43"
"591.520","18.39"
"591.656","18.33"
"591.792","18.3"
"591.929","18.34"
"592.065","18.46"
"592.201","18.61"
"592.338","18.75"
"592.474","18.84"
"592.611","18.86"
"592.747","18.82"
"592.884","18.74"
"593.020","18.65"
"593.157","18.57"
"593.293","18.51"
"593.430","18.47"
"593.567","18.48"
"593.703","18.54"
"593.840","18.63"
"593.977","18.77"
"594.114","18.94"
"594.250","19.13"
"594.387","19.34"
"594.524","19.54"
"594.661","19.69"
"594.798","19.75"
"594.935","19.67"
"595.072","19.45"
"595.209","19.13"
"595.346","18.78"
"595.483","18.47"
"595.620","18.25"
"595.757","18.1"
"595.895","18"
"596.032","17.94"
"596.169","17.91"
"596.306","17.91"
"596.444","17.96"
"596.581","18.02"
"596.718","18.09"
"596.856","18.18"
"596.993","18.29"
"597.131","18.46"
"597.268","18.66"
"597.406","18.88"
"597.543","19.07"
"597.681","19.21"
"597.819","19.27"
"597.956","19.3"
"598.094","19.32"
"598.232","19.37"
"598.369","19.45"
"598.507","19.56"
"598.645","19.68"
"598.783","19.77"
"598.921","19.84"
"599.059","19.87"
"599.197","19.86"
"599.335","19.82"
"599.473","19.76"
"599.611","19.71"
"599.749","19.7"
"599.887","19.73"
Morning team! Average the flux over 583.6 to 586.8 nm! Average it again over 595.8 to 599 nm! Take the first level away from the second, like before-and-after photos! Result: -0.63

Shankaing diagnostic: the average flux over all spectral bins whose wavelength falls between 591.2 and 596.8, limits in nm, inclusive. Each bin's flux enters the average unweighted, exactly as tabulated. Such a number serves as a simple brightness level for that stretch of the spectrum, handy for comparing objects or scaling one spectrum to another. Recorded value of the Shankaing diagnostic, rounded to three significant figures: 18.6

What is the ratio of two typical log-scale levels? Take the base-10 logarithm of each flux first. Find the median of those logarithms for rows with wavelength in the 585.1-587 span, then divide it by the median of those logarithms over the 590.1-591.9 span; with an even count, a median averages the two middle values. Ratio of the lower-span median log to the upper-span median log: 1.02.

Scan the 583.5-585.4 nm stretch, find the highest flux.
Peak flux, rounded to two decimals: 20.01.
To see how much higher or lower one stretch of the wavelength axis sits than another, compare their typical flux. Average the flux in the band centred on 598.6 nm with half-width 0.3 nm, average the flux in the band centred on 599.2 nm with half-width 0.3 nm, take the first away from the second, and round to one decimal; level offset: 0.2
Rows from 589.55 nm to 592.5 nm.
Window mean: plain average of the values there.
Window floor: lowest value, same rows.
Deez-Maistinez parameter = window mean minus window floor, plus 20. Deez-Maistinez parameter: 21.4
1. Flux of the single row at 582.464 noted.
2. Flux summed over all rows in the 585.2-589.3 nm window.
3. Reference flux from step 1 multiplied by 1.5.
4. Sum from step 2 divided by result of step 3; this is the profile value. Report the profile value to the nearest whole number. 18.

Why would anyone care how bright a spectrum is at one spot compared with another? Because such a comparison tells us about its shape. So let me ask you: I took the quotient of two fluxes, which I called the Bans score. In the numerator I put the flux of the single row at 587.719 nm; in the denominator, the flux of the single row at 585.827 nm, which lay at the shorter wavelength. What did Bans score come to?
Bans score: 1.04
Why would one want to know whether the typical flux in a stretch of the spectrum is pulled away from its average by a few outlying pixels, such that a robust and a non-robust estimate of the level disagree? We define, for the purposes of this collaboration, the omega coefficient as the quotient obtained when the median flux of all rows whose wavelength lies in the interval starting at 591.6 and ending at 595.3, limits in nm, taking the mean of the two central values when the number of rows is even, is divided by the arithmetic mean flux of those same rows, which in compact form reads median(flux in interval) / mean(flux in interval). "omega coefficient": 0.994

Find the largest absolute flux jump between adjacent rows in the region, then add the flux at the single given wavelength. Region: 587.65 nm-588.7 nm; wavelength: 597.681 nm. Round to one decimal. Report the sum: 19.8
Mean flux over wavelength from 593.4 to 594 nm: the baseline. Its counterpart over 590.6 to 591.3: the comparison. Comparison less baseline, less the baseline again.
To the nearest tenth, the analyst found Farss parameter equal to -18.7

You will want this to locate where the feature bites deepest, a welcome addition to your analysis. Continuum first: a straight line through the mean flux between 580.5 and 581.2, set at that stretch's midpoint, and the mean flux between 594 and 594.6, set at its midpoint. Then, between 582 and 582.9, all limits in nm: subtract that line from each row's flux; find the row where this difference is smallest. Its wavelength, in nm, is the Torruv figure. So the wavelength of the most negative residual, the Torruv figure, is 582.062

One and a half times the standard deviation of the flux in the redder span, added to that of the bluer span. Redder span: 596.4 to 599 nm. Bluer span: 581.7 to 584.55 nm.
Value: 1.6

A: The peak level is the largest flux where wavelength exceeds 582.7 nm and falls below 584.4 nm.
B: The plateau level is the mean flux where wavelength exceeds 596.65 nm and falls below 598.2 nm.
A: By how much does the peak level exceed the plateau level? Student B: 2.1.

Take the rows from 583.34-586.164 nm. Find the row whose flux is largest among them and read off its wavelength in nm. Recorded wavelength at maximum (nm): 583.404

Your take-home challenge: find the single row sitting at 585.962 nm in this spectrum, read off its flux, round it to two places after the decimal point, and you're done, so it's 19.93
